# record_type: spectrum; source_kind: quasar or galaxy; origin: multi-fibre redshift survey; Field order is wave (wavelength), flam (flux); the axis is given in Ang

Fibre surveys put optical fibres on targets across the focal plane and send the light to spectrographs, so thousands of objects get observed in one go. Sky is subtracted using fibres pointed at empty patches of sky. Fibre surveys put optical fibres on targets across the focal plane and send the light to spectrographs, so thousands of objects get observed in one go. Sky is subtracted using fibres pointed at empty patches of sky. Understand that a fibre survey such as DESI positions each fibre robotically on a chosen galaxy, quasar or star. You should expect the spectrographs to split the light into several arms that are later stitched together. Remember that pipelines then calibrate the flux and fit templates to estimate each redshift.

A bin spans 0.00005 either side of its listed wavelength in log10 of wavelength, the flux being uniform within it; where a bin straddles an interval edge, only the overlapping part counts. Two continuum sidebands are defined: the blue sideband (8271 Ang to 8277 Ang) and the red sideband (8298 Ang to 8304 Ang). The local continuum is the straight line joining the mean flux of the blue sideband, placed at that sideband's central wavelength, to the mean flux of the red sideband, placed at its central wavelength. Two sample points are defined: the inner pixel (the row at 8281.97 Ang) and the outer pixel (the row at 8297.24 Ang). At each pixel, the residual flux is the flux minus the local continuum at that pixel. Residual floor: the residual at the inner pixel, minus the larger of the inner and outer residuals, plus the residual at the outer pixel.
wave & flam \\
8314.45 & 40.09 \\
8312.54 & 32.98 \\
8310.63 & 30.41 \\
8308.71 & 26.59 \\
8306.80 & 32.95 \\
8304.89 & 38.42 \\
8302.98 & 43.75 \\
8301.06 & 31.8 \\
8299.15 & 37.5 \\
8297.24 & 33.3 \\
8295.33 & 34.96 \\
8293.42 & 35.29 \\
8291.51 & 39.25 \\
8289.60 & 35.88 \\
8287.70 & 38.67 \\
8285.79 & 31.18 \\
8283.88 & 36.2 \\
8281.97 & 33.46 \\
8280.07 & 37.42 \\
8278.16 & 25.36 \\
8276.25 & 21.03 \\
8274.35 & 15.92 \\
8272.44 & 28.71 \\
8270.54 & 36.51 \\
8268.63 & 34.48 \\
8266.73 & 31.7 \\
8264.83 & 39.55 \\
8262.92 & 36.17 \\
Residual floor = -2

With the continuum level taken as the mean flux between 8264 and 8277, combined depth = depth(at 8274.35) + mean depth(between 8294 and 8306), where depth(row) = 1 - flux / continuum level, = 0.2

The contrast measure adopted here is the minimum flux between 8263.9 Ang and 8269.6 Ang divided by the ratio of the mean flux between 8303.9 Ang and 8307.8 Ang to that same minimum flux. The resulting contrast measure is 28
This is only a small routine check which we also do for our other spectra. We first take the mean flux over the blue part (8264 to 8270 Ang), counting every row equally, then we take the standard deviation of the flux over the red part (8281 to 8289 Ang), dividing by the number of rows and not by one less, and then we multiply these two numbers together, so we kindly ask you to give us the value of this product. 99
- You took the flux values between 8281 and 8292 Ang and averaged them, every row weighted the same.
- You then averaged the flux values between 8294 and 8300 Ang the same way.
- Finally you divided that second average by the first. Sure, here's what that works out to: 0.99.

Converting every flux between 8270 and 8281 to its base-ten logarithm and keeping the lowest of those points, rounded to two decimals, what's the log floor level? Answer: 1.20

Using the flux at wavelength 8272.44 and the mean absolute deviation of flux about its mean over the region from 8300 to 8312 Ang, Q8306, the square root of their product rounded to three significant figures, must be 11.7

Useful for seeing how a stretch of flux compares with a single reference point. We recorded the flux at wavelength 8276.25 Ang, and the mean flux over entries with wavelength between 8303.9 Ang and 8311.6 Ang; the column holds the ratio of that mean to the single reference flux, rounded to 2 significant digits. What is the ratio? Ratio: 1.5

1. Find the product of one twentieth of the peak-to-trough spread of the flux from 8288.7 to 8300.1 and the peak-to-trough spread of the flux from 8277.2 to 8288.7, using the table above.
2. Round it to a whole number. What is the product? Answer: 4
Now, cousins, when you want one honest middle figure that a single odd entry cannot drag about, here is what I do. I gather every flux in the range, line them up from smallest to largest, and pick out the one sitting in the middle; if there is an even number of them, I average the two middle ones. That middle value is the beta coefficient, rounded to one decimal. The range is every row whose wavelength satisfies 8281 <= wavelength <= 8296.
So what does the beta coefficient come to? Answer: 35.6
